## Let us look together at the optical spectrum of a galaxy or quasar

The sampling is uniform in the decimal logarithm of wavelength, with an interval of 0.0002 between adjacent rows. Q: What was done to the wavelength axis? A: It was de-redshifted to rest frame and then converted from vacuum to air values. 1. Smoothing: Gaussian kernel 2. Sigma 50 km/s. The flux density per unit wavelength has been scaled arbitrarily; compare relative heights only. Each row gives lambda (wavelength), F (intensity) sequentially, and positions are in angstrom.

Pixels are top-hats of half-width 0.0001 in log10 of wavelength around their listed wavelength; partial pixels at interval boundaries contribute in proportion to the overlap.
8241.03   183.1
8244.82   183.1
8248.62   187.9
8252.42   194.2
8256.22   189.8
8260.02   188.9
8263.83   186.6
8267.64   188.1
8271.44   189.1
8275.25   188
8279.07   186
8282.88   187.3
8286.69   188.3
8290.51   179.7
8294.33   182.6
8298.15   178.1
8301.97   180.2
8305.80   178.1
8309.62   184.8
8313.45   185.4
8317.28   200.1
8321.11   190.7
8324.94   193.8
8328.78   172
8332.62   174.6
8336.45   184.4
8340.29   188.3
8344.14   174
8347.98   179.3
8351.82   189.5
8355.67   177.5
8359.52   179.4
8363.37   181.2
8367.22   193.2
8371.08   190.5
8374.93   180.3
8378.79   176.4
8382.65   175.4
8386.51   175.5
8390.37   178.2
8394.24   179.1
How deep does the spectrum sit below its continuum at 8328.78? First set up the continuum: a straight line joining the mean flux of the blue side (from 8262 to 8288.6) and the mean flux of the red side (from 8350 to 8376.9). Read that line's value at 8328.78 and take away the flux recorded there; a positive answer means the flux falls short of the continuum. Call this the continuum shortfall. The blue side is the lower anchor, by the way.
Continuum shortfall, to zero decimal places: 14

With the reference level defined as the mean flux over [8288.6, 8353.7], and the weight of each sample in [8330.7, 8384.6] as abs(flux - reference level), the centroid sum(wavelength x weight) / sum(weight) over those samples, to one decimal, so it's 8358.5 angstrom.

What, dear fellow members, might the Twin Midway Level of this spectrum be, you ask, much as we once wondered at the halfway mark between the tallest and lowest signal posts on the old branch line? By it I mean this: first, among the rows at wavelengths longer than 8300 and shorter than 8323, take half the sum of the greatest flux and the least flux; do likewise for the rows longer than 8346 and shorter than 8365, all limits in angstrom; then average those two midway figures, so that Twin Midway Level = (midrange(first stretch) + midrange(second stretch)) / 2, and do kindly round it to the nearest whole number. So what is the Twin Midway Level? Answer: 186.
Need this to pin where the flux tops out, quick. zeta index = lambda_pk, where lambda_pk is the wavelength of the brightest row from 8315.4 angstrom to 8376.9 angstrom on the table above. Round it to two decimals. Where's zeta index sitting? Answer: 8317.28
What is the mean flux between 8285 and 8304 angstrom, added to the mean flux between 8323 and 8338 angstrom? 363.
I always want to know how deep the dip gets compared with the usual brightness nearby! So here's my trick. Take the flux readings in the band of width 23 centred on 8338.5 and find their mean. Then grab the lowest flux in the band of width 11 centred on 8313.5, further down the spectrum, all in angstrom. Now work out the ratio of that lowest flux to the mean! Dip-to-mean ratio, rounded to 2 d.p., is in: 1.03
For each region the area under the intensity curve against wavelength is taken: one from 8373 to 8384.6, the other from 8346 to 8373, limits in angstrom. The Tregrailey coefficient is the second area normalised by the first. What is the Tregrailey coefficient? 2.4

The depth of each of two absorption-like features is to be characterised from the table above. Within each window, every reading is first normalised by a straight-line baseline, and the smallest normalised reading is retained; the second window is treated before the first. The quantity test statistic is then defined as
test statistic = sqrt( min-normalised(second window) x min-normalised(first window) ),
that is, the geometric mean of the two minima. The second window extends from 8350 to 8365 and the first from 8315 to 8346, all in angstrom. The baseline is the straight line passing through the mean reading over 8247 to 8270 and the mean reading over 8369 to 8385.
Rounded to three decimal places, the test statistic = 0.954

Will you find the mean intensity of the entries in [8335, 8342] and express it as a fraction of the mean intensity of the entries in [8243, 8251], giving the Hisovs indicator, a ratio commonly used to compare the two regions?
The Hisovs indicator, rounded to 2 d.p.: 1.00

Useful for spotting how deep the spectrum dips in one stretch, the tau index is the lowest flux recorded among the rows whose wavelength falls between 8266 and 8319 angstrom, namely 178.1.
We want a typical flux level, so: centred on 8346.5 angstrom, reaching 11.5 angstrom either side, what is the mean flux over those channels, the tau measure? 182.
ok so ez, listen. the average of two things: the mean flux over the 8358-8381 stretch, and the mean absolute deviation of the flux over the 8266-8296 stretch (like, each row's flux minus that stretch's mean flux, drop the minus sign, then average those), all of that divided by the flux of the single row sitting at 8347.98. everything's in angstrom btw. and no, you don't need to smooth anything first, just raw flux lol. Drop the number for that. 0.519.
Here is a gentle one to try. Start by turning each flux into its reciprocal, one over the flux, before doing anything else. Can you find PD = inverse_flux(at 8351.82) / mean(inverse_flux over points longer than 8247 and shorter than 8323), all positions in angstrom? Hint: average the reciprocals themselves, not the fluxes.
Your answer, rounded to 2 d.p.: 0.98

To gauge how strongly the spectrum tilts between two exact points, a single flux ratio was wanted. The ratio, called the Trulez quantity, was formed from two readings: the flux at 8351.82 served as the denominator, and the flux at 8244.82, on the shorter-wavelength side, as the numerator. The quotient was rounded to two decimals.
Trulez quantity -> 0.97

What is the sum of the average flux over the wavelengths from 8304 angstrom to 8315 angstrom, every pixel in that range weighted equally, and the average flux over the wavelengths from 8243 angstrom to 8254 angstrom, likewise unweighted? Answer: 371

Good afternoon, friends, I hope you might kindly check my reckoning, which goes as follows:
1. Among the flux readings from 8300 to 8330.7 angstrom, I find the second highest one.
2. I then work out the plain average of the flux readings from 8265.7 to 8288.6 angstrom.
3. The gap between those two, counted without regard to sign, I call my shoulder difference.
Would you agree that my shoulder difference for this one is 6.0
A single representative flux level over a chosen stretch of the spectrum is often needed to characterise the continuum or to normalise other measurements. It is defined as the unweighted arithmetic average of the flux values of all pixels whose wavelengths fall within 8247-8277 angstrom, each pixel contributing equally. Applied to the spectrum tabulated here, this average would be 189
